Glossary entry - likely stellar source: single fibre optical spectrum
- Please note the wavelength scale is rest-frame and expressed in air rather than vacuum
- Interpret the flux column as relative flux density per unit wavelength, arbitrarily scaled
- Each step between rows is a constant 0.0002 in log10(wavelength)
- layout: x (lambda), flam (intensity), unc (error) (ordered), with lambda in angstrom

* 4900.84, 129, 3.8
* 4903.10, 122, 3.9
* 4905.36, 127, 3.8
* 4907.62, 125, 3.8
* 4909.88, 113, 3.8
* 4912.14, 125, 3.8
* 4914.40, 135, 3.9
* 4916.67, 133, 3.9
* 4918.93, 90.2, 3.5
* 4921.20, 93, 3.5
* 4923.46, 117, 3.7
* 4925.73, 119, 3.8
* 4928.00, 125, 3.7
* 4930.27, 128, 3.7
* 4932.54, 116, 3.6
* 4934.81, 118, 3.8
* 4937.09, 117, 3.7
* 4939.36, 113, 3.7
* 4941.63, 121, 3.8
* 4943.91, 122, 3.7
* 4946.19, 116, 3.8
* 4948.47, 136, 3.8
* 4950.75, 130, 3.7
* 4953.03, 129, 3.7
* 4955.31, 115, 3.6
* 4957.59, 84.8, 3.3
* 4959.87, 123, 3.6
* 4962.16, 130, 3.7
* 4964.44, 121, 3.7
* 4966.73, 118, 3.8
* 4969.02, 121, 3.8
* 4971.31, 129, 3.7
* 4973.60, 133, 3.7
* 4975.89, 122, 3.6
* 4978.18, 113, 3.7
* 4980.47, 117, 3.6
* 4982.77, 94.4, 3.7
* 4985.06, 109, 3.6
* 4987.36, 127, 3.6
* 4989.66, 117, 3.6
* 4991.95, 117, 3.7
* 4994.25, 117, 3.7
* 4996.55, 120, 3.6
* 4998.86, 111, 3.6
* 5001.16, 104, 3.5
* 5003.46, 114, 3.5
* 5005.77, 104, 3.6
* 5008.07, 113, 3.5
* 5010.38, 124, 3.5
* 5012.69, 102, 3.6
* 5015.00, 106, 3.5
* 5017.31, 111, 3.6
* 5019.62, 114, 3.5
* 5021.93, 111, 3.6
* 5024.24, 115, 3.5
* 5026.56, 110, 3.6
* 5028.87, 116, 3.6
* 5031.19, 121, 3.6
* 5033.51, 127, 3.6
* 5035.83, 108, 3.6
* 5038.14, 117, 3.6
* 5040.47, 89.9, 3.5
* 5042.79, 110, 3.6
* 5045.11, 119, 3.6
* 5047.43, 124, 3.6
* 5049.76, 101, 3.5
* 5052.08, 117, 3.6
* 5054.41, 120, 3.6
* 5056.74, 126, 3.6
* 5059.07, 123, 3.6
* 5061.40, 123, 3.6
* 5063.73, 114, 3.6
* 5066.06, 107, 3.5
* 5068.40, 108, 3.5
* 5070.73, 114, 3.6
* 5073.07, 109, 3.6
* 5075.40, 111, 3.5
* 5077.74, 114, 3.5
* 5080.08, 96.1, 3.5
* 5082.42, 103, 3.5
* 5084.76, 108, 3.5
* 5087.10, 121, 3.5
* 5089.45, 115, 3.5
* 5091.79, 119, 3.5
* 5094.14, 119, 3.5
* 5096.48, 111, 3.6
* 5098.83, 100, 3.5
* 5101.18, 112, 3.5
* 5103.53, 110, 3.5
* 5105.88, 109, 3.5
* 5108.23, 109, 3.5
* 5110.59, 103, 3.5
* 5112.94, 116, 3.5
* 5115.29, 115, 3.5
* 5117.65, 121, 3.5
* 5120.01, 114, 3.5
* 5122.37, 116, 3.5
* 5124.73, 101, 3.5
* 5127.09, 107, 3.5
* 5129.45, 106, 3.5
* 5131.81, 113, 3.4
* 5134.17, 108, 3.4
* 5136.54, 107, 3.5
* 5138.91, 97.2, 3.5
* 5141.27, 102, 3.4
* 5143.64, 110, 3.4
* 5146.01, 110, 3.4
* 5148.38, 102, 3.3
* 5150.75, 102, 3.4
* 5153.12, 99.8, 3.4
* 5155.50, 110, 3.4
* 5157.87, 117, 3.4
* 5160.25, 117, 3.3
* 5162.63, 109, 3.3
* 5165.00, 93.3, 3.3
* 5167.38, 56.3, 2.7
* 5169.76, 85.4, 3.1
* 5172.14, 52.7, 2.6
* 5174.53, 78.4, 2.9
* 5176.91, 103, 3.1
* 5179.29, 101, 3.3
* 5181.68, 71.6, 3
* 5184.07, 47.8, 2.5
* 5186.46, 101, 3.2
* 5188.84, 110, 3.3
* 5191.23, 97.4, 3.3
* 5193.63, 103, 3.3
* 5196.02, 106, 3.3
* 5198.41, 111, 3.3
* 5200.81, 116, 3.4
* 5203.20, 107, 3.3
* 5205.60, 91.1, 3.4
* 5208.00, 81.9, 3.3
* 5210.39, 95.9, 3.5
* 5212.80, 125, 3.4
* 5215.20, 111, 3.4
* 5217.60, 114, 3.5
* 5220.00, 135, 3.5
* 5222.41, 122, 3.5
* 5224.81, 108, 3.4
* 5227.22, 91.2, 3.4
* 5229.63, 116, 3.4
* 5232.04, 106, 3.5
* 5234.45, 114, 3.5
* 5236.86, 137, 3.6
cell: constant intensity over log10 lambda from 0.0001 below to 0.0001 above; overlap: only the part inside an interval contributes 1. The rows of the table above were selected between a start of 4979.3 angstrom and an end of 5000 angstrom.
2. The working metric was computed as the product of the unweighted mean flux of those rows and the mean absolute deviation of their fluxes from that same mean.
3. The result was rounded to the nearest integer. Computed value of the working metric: 730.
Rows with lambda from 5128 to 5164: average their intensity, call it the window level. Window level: 107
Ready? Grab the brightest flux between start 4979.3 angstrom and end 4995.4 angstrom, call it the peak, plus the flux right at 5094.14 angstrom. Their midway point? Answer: 123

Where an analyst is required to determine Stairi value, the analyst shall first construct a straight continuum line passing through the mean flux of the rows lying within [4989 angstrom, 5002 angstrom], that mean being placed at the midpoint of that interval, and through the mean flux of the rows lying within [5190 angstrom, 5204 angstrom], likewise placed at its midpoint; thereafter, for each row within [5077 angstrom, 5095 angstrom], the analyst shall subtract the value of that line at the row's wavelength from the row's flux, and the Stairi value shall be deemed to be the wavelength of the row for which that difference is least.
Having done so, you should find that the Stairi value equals 5080.08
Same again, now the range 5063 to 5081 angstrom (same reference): 5080.08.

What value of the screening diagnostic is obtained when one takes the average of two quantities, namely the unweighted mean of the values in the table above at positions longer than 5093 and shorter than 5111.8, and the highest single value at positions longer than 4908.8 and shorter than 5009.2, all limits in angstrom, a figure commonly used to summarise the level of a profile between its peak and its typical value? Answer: 123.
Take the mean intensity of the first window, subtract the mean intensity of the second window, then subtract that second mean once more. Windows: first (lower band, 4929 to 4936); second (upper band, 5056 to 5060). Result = -128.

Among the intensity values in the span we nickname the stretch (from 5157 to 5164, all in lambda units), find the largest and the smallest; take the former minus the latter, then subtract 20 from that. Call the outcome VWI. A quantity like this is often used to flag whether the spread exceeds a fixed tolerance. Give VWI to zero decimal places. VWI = -12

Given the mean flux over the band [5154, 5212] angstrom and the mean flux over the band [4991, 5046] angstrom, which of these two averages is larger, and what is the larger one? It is 112.5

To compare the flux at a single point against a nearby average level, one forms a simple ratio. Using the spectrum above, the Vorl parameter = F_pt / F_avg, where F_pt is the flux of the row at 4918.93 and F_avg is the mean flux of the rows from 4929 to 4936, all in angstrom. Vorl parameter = 0.75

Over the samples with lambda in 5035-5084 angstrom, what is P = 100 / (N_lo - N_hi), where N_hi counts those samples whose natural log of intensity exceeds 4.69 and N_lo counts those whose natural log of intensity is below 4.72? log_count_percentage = -25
